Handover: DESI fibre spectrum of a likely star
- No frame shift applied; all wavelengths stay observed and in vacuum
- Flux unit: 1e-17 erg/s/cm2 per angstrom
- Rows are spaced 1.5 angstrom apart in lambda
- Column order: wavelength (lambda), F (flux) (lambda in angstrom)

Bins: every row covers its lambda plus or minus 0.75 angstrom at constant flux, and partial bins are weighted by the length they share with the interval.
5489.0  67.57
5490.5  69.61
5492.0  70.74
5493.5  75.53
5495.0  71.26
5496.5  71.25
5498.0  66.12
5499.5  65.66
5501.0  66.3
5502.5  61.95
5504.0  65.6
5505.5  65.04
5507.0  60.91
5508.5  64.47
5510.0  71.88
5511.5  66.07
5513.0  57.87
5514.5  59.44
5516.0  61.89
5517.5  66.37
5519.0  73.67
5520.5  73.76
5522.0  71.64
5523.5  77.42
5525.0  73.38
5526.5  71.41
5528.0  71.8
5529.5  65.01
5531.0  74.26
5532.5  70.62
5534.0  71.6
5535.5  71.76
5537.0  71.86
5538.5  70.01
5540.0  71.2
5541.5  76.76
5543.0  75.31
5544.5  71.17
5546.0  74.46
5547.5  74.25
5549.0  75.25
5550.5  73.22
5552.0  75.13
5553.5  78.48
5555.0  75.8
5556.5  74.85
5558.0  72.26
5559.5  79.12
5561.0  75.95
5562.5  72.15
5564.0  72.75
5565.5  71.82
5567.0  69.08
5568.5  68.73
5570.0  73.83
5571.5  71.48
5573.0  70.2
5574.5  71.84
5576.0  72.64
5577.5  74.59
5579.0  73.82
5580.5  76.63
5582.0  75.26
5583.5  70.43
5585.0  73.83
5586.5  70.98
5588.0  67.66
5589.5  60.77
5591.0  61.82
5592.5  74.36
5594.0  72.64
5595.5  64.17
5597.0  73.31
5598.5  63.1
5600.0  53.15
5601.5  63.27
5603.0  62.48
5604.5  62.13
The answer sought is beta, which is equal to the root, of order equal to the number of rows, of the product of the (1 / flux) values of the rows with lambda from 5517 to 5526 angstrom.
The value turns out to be 0.0138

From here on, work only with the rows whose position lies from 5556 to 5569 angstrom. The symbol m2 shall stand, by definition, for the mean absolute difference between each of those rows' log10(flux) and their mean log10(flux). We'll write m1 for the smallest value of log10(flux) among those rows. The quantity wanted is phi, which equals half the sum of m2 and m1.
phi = 0.926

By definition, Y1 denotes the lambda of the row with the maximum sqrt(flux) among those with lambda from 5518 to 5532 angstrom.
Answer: 5523.5 angstrom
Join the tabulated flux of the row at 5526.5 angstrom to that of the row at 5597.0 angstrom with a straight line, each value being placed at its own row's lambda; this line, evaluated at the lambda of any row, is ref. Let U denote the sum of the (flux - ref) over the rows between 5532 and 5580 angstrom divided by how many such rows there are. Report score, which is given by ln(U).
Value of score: 0.0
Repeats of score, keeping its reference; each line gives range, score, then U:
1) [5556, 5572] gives -0.7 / 0.5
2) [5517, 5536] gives -1.1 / 0.3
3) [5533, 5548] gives 0.0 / 1.0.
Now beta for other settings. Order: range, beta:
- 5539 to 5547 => 0.0136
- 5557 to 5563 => 0.0134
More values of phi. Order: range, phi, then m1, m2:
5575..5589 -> 0.922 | 1.83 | 0.013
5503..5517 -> 0.892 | 1.76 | 0.022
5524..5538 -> 0.911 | 1.81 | 0.010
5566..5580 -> 0.924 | 1.84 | 0.010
